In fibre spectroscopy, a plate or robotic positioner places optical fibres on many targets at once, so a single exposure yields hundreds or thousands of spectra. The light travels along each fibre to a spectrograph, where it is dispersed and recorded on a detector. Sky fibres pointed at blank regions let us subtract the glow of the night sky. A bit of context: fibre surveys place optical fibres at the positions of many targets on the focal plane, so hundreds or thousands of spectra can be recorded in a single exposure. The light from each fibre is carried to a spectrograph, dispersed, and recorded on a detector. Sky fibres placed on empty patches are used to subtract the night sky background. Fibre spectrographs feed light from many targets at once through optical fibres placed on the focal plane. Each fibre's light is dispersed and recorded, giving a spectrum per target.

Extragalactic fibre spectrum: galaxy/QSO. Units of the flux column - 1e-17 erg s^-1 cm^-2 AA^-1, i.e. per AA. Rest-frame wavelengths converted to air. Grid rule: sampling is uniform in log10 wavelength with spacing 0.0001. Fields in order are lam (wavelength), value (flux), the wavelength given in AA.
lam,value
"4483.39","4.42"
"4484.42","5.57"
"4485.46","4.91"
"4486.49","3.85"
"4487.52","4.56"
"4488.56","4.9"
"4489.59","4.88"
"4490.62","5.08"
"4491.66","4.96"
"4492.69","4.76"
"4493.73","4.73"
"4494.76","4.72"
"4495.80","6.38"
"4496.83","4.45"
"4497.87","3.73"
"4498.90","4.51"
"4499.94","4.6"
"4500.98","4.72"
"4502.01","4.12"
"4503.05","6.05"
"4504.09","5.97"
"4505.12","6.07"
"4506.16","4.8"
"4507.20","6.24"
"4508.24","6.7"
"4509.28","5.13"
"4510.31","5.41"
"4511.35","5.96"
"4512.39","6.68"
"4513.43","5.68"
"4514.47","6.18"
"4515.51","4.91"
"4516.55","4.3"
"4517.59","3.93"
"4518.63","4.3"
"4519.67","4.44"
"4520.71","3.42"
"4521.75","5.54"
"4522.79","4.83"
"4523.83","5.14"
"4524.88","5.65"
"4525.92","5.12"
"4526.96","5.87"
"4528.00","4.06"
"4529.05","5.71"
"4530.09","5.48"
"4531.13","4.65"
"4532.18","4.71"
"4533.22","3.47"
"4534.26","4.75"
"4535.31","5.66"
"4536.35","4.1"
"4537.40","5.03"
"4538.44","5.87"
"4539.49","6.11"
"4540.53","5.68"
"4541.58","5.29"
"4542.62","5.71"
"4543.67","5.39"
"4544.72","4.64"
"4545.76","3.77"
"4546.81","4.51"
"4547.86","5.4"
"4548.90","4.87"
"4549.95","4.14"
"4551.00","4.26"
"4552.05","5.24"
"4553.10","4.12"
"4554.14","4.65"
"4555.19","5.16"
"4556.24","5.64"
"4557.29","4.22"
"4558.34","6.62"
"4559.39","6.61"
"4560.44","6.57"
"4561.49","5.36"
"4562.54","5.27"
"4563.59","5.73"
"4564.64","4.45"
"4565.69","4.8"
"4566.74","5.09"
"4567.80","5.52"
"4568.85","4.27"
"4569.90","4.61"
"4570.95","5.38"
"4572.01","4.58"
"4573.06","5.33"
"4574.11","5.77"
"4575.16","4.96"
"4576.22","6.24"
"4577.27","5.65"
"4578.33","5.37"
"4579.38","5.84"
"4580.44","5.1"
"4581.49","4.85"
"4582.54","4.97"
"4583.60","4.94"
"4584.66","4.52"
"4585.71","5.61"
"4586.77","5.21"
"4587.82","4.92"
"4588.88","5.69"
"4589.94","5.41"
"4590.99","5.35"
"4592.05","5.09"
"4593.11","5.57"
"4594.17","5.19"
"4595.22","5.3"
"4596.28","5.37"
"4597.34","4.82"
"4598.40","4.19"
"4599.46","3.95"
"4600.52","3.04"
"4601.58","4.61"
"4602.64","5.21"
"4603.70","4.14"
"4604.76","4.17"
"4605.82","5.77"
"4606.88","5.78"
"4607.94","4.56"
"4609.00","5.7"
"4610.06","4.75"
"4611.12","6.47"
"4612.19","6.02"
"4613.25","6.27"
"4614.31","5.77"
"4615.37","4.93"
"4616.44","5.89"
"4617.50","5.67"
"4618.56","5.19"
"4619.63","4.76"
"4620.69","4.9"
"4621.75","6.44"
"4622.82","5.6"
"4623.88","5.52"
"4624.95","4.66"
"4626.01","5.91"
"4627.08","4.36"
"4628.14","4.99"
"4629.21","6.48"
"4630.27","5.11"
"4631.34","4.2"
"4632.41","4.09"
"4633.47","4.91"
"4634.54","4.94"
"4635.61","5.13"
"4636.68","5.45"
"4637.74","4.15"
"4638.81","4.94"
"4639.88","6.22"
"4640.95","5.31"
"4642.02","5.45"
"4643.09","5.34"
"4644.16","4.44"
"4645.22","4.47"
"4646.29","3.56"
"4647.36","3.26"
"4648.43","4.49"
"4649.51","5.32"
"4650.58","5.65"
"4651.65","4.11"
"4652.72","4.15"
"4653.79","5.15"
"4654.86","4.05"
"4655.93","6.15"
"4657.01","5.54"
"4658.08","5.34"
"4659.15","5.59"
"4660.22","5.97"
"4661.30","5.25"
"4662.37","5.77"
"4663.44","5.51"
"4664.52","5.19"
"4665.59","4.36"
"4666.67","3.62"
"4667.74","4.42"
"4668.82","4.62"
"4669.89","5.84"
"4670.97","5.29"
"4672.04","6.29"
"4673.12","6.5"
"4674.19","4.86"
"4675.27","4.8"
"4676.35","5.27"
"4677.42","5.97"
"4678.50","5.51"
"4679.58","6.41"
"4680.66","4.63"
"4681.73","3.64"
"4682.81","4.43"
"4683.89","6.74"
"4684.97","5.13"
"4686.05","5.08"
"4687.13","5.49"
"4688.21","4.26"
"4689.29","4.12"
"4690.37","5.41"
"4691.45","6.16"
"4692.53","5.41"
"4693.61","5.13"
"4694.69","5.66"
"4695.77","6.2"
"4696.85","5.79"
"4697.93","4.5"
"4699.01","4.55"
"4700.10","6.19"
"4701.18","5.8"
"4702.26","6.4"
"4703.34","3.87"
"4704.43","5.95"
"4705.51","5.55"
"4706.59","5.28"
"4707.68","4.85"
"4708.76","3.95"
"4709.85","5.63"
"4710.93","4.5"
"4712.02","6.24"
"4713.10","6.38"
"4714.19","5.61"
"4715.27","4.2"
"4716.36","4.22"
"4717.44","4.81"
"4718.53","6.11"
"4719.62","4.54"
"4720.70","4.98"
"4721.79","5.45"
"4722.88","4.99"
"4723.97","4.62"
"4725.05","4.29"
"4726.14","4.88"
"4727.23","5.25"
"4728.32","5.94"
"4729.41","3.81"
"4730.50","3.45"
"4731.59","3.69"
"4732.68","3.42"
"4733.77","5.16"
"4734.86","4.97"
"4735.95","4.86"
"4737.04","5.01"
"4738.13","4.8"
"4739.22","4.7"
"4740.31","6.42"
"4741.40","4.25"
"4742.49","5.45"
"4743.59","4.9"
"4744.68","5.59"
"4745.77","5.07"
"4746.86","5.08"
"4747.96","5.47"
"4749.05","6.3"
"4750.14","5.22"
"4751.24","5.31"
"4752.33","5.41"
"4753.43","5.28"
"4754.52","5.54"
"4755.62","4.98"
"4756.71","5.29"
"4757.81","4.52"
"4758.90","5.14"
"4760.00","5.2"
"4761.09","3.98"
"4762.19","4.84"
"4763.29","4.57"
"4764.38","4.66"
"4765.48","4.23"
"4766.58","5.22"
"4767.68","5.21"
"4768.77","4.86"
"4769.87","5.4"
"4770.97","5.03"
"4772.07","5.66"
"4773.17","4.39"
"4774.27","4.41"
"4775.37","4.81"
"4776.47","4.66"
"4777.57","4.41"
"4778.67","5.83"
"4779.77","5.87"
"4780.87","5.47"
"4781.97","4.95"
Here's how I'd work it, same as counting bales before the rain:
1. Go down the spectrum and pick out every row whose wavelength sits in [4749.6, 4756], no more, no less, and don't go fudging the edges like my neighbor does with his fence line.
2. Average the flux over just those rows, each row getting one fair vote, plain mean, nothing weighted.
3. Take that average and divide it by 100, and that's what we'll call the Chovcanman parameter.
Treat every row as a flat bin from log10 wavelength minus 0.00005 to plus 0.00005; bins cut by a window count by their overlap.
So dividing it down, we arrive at 0.0529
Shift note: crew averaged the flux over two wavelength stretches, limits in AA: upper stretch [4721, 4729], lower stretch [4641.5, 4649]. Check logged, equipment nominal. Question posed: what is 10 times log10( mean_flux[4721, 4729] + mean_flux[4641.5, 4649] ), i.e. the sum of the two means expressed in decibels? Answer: 9.8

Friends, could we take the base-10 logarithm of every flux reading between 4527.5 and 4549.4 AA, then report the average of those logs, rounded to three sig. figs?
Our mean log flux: 0.694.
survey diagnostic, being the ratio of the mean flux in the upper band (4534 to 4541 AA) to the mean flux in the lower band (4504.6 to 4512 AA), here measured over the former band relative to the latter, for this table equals 0.92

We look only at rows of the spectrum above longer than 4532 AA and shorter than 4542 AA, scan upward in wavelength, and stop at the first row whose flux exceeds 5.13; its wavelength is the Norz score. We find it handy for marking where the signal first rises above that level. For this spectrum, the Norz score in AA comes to 4535.31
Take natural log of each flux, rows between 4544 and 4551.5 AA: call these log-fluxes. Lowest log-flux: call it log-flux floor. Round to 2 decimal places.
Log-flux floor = 1.33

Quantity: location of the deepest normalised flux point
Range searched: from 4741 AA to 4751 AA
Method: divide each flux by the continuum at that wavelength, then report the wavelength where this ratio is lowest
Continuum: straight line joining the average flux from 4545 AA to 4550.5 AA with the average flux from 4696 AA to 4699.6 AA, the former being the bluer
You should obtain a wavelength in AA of 4741.40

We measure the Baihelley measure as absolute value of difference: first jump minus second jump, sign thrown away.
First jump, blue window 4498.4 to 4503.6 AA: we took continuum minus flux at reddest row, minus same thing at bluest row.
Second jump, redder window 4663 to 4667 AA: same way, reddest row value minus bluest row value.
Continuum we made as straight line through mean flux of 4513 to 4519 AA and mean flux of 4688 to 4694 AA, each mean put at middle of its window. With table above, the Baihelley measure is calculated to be 3.4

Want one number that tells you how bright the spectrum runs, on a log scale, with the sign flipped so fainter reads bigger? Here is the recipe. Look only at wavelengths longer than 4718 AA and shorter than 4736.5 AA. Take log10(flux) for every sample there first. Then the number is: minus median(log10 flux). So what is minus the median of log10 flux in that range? -0.69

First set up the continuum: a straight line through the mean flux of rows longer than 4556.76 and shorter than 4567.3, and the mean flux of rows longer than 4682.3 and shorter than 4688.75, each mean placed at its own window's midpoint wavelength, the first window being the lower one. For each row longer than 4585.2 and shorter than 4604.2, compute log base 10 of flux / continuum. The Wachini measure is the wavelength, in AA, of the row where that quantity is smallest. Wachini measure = 4600.52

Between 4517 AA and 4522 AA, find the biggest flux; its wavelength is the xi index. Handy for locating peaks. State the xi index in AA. 4521.75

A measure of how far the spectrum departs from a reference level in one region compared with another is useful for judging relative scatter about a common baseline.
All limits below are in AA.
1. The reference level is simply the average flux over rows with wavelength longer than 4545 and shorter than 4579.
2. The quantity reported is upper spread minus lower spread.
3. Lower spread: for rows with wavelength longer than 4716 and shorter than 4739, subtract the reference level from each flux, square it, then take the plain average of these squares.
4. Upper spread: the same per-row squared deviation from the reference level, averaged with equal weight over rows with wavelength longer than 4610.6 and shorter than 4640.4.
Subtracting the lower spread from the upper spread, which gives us -0.12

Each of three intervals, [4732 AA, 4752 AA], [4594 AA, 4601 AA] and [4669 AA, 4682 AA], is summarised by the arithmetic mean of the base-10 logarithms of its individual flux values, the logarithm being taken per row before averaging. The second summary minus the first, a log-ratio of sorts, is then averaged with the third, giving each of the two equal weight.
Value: 0.337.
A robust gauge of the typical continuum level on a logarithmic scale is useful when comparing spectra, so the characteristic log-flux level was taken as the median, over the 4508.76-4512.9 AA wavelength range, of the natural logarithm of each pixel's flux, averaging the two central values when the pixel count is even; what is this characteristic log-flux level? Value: 1.74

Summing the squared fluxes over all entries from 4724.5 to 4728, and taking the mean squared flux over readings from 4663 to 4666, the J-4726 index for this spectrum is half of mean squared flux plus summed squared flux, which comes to 48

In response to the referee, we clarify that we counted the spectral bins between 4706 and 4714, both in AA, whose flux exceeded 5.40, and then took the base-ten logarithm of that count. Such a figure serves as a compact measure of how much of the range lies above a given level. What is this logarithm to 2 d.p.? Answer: 0.48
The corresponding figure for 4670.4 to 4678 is 0.48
